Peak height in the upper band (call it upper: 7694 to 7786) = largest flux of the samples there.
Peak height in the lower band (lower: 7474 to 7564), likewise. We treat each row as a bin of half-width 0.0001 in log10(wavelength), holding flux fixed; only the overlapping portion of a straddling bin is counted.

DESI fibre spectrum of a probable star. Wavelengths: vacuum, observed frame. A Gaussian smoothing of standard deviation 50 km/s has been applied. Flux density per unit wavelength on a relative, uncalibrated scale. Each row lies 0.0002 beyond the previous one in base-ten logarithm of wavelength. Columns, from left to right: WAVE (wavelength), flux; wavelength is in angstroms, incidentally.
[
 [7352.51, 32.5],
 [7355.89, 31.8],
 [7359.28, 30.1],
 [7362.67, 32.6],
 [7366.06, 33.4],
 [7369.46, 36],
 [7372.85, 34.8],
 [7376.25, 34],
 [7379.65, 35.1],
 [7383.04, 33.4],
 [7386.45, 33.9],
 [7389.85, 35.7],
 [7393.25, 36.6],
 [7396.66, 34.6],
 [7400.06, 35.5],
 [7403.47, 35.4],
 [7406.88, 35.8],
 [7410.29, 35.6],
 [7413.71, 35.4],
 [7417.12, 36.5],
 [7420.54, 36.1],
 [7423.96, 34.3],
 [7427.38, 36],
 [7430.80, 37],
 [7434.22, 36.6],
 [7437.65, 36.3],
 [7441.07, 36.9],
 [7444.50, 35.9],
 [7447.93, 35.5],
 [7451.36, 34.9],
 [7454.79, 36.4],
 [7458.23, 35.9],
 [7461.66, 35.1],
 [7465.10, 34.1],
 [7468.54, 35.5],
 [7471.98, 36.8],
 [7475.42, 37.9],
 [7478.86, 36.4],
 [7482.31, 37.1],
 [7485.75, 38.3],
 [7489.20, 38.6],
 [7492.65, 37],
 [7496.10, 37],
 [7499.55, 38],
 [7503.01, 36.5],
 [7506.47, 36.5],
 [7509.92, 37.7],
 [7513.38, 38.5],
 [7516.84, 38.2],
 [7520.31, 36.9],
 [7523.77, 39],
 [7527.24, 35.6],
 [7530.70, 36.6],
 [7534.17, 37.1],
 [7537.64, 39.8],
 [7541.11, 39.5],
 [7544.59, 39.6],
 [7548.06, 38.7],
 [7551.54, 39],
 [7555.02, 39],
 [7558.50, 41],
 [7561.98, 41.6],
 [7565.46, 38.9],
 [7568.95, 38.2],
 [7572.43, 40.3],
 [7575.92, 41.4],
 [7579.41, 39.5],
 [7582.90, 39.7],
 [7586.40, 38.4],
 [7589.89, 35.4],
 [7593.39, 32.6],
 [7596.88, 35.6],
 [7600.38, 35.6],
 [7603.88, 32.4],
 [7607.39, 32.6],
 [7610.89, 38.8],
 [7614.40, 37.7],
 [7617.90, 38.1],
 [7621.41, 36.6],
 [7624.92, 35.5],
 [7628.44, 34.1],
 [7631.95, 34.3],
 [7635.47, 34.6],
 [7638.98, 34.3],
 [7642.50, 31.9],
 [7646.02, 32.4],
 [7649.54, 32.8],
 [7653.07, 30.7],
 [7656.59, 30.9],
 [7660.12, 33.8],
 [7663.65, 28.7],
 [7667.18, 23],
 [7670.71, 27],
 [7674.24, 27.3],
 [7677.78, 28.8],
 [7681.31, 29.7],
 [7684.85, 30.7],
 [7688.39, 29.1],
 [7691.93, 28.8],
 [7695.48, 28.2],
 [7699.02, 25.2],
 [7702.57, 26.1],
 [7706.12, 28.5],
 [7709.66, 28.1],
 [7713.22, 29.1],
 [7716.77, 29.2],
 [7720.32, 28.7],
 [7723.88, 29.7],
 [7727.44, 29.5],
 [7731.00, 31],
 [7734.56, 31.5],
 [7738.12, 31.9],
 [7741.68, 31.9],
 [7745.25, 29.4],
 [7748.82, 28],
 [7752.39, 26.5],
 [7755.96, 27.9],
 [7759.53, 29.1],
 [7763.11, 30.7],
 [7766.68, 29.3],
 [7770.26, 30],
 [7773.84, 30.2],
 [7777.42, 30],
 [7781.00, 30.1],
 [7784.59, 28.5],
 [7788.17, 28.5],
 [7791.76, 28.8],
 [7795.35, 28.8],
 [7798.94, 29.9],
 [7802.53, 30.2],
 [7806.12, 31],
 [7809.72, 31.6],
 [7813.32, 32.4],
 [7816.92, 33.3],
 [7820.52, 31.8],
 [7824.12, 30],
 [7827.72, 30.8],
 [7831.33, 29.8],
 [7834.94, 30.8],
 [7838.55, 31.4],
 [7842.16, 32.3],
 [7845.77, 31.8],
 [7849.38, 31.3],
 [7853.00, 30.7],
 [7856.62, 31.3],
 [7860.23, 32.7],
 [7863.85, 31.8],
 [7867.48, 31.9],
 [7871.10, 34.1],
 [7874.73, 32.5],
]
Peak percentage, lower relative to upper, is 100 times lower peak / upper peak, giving 130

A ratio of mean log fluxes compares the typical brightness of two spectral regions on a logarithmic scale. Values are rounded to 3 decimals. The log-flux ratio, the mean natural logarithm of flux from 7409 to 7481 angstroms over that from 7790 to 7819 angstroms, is 1.046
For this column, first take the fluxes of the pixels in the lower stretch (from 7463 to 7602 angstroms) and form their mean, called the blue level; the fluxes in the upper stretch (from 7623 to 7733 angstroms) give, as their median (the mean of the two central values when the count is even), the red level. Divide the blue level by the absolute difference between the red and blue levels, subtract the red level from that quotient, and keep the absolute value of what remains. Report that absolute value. 25.0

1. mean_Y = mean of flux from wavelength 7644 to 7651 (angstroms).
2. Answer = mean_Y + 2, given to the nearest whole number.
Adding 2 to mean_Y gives 35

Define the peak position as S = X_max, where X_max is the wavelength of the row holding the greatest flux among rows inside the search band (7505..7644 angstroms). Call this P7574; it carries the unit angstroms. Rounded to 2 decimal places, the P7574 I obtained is 7561.98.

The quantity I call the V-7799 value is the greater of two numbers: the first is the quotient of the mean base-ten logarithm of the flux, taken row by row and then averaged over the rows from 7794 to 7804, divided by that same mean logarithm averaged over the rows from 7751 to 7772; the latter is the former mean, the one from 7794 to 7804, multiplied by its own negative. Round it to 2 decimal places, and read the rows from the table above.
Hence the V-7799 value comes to 1.01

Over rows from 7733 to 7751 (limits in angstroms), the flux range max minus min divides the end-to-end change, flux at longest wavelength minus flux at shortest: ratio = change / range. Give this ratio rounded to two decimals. -0.90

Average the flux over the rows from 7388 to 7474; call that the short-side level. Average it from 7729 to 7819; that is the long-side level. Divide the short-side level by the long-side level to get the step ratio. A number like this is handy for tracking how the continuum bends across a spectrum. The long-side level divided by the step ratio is 25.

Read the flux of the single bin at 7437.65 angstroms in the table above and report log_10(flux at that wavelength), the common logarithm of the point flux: 1.560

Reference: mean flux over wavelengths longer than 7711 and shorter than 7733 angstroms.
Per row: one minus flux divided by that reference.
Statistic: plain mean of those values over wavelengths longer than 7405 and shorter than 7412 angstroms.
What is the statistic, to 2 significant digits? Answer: -0.21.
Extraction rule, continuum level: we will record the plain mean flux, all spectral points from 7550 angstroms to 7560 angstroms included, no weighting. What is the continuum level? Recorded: 40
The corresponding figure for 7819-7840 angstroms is 31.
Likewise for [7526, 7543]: 38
